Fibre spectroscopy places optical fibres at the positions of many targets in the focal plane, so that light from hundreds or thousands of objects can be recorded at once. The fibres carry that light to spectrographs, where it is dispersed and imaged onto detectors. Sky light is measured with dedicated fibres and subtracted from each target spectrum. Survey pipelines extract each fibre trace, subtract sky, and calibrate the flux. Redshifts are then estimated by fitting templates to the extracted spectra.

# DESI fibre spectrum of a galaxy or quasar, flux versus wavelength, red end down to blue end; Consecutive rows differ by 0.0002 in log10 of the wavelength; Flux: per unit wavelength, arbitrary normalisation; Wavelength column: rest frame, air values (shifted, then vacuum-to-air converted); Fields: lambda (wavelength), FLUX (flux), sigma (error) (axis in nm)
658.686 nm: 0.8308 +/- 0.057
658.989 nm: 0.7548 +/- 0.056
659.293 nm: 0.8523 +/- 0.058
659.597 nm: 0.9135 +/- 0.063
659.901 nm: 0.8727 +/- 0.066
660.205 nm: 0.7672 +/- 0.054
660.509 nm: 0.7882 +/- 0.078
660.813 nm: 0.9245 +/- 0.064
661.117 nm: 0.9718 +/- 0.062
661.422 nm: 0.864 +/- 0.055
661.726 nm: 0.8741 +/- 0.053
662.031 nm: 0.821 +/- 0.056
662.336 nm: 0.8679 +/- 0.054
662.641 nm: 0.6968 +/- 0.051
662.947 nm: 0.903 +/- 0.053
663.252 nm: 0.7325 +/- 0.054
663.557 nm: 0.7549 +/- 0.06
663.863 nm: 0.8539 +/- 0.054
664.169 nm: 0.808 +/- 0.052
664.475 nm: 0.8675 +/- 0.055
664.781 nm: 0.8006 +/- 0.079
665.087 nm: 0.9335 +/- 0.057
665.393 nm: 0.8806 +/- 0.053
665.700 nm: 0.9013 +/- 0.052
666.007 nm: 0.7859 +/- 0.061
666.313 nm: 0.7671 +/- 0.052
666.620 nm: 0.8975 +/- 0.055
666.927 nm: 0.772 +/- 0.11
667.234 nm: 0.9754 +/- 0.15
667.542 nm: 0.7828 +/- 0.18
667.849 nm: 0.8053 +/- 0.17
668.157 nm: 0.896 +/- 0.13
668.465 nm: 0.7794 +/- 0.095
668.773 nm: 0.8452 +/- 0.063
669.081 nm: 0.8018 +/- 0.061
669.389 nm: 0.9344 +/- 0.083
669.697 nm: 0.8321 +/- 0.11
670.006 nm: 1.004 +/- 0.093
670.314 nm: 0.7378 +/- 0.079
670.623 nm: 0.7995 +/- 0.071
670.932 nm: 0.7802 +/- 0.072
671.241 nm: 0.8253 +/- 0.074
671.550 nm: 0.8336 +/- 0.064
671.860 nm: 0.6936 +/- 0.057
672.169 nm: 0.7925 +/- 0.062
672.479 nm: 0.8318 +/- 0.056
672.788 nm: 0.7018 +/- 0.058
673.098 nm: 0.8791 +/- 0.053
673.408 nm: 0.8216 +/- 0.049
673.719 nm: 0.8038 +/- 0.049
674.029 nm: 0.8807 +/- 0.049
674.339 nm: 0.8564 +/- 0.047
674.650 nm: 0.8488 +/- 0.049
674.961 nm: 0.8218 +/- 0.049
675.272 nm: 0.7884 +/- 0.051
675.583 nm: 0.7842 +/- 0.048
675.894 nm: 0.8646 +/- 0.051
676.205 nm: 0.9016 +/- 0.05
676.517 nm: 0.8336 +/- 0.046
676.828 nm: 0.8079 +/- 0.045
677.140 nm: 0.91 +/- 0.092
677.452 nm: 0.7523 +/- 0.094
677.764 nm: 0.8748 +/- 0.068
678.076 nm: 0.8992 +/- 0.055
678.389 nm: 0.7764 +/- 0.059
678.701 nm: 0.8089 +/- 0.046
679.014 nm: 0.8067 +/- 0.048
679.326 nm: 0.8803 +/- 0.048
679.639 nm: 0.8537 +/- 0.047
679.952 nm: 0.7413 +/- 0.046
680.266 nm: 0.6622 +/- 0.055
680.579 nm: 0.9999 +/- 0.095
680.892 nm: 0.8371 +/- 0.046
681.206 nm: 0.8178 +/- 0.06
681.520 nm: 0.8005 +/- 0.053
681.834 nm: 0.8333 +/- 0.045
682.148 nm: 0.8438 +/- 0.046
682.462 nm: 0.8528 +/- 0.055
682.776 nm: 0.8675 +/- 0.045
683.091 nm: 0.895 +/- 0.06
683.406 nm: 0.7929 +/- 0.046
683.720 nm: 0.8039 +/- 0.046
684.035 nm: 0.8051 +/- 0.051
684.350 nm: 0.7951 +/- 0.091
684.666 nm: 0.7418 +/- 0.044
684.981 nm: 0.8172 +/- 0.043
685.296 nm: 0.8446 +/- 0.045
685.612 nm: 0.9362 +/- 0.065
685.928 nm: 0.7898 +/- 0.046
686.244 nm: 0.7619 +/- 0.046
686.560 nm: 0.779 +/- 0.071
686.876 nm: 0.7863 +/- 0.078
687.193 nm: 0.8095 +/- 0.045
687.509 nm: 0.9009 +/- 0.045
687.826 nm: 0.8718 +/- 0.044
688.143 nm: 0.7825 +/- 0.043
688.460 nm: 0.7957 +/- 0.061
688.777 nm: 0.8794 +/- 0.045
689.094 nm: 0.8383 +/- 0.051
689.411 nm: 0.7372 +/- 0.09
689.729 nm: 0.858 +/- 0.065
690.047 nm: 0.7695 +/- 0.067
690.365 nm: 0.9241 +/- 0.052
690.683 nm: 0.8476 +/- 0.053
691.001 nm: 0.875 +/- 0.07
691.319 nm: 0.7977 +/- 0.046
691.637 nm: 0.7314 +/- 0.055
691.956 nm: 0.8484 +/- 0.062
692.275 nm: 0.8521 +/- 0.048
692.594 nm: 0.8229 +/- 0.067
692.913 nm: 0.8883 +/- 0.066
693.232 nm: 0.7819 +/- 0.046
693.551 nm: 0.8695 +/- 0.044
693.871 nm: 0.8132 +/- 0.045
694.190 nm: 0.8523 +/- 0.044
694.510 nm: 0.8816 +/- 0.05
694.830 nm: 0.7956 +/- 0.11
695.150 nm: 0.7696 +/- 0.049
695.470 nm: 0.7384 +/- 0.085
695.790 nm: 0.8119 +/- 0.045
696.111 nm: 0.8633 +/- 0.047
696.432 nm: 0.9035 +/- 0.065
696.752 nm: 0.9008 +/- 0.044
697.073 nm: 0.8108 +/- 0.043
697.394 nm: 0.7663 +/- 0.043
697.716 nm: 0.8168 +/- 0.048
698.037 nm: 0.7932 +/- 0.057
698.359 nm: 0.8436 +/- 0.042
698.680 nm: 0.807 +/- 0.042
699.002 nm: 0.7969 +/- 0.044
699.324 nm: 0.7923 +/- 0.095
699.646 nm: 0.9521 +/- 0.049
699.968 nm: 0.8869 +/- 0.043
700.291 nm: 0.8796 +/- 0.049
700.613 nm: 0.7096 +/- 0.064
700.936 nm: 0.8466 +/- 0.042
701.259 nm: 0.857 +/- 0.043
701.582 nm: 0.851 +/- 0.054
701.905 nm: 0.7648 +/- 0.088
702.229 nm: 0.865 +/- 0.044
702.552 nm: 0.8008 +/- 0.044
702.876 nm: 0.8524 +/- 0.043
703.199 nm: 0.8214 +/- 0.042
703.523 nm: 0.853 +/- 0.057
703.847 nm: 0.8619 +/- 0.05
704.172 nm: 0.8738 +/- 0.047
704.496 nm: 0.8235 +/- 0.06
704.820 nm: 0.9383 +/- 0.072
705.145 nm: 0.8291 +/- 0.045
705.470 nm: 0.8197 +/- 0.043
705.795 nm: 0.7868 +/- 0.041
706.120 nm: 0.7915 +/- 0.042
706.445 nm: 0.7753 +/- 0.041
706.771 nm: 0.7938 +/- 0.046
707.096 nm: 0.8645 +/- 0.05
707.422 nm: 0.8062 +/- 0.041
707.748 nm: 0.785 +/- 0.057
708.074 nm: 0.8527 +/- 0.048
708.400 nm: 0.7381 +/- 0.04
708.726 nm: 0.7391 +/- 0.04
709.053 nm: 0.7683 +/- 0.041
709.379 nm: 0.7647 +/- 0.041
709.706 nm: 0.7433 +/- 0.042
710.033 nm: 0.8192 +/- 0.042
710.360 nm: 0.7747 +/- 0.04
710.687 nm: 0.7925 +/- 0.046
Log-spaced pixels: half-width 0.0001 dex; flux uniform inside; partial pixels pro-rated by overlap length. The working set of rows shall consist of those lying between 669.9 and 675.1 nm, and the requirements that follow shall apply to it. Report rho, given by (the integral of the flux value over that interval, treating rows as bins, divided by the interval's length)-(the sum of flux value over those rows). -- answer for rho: -13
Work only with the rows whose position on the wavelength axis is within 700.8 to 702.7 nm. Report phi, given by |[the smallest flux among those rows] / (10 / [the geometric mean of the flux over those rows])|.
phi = 0.0635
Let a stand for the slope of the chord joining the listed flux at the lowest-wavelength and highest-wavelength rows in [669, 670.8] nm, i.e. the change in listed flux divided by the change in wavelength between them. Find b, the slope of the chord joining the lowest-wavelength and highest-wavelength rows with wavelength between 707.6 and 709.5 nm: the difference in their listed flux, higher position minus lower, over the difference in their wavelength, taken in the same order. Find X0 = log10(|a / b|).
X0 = -0.9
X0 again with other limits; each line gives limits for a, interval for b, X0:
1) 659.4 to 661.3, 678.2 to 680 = 0.2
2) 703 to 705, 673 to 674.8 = 0.6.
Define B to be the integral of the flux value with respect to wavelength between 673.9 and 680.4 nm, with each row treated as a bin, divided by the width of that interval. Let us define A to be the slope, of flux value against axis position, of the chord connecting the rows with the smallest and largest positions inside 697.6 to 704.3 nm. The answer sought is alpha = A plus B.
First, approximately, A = 0.009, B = 0.827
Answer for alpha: 0.835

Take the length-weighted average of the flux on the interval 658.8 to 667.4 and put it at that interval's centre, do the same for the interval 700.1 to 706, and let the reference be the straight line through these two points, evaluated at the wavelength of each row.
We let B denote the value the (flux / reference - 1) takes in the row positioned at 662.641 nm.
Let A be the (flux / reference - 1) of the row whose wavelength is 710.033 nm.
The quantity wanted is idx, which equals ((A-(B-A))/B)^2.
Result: 1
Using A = -0.02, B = -0.17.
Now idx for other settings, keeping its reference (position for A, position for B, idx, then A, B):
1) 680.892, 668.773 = 5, 0.00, 0.00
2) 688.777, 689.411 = 3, 0.05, -0.12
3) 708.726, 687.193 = 32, -0.11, -0.03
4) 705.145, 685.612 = 1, -0.01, 0.12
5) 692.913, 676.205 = 0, 0.06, 0.07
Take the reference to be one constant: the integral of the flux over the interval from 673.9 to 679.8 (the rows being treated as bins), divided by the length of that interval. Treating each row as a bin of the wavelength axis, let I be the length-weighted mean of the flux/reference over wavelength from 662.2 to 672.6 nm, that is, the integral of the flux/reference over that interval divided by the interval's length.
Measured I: 0.99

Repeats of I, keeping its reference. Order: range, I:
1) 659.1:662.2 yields 1.03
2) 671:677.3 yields 0.98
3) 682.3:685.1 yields 0.98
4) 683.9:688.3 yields 0.97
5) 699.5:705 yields 1.01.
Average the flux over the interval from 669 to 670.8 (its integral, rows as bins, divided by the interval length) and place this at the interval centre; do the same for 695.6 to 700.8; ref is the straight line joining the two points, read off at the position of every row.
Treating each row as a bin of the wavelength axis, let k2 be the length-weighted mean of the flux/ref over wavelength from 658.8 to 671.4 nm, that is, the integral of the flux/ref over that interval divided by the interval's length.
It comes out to 0.98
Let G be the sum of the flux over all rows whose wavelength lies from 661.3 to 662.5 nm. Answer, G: 3.43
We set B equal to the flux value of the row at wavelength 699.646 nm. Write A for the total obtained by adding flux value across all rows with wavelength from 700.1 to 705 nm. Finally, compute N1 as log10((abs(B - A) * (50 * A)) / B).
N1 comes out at 3.9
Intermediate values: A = 13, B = 0.9521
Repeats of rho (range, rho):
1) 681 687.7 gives -16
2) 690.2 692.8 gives -6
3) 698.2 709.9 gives -29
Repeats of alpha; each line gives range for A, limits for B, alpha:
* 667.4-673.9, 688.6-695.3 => 0.834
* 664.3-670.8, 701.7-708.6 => 0.812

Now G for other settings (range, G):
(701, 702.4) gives 3.34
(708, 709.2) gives 3.10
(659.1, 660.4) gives 3.41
